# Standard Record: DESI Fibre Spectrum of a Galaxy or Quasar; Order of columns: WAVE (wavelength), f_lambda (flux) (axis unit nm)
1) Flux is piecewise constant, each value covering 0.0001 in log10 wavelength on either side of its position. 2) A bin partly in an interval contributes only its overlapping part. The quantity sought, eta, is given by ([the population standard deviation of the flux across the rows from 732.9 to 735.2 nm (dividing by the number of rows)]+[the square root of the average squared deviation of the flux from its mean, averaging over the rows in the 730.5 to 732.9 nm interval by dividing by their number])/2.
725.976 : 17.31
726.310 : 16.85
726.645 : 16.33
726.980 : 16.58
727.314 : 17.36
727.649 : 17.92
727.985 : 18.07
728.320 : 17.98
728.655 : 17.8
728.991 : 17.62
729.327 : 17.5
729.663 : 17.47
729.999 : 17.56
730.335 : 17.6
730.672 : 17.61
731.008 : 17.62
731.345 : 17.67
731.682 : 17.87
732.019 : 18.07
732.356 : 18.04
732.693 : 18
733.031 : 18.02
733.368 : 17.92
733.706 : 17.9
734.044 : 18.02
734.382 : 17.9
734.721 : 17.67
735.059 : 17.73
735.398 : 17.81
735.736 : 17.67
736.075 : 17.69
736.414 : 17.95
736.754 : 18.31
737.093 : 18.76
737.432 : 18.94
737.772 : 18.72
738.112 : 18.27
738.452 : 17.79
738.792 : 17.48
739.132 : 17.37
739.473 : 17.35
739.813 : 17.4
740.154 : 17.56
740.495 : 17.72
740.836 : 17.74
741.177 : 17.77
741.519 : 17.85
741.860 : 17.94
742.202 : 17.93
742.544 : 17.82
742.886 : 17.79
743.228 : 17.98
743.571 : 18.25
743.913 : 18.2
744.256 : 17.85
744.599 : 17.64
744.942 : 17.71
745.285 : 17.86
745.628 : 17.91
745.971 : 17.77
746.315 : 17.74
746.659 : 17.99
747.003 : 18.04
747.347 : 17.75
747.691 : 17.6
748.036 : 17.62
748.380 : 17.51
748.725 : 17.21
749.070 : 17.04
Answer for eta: 0.16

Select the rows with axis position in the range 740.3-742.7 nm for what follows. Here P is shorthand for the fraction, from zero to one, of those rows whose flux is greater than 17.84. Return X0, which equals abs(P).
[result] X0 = 0.4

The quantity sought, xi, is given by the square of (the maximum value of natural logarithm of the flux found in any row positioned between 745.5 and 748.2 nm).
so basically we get 8.37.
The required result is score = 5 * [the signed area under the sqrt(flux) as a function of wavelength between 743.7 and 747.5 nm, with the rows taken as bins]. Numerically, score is 80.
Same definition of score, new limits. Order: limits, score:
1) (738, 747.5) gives 200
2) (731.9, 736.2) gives 91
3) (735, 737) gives 42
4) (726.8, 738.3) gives 243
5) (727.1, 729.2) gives 44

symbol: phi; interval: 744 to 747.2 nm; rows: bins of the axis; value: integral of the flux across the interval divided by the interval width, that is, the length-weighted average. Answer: 17.8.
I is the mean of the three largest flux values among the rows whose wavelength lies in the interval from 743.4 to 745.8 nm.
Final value 18.1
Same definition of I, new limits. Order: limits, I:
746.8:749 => 17.8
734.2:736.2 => 17.8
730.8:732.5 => 18.0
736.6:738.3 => 18.8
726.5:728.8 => 18.0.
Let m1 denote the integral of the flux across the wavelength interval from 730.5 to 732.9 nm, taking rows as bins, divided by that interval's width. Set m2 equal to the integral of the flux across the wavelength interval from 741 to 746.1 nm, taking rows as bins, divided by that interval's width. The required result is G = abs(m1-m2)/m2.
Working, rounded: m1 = 17.8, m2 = 17.9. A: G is 0.0026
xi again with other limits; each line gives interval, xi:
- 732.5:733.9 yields 8.36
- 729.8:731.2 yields 8.23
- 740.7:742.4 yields 8.33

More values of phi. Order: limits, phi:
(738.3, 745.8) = 17.8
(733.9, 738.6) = 18.1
